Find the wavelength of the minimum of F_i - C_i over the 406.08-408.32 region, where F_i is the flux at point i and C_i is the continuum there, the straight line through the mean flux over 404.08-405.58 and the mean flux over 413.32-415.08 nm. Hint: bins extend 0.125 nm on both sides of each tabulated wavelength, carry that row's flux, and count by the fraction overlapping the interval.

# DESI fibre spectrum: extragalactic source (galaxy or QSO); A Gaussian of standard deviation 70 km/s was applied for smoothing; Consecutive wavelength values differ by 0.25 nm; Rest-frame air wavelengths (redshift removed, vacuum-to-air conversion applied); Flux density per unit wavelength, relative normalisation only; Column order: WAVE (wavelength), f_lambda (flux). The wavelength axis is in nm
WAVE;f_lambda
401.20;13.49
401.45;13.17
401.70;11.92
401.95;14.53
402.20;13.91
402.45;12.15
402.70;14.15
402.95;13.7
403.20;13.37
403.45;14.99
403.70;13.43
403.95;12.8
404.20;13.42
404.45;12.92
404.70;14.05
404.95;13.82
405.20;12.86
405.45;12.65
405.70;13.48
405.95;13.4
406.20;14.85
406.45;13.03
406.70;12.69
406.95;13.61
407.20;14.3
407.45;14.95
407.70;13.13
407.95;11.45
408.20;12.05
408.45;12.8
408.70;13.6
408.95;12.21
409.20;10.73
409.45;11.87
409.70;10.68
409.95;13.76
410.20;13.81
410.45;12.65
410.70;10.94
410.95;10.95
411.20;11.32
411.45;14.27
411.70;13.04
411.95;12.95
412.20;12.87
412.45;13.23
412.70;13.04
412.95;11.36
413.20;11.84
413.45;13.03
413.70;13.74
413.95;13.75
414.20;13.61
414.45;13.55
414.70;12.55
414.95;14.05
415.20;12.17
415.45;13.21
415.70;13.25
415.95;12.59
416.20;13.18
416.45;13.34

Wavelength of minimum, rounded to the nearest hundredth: 407.95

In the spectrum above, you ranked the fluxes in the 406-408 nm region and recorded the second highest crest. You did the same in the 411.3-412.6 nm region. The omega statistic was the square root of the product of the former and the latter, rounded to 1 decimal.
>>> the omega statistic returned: 14.0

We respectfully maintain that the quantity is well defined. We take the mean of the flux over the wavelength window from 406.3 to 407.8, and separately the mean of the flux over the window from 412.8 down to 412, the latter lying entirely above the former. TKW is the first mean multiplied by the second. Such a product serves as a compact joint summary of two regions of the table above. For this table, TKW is 178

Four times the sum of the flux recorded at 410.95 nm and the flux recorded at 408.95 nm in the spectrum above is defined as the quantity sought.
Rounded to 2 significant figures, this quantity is 93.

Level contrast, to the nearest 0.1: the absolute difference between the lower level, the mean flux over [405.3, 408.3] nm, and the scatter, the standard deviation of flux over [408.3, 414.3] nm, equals 12.2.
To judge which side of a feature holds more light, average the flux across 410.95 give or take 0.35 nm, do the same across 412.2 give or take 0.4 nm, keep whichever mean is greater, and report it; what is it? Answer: 13.0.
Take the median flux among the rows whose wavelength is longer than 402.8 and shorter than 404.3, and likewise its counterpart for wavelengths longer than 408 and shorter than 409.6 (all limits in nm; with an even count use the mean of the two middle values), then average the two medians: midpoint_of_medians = 12.8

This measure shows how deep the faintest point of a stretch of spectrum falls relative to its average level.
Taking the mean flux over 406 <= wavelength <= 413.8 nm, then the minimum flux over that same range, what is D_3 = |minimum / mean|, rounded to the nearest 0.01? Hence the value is 0.84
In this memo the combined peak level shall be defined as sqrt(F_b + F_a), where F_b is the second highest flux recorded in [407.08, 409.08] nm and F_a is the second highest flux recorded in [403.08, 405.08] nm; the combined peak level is 5.324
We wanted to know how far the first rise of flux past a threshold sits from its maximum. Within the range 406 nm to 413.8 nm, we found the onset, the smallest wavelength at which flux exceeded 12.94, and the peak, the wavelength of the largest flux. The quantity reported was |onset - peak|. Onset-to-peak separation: 1.25 nm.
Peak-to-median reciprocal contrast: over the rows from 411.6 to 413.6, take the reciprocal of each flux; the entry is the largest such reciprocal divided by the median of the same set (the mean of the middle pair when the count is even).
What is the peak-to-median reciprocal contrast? 1.14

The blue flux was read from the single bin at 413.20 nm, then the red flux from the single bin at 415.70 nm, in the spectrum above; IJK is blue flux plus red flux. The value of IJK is 25.1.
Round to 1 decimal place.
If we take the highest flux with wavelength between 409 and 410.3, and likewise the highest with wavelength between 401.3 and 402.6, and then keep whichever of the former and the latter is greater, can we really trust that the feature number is 14.5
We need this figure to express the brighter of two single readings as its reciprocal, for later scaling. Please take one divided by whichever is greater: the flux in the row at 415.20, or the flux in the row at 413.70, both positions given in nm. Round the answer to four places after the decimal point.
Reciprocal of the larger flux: 0.0728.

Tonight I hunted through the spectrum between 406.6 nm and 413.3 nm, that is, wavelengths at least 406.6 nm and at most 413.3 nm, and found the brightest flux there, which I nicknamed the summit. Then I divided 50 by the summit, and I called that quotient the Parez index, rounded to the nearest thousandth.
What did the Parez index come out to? 3.344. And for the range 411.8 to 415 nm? 3.559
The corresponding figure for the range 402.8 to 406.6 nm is 3.336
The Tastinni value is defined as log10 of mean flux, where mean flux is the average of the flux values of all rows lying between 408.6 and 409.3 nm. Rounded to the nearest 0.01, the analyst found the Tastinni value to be 1.09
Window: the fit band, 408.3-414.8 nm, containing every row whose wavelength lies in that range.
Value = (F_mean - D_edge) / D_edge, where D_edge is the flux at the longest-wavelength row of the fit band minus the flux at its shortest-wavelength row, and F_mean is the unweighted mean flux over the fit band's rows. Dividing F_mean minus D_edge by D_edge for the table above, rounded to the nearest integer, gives -51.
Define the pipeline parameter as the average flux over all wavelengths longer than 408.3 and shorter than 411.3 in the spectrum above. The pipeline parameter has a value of 12.1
